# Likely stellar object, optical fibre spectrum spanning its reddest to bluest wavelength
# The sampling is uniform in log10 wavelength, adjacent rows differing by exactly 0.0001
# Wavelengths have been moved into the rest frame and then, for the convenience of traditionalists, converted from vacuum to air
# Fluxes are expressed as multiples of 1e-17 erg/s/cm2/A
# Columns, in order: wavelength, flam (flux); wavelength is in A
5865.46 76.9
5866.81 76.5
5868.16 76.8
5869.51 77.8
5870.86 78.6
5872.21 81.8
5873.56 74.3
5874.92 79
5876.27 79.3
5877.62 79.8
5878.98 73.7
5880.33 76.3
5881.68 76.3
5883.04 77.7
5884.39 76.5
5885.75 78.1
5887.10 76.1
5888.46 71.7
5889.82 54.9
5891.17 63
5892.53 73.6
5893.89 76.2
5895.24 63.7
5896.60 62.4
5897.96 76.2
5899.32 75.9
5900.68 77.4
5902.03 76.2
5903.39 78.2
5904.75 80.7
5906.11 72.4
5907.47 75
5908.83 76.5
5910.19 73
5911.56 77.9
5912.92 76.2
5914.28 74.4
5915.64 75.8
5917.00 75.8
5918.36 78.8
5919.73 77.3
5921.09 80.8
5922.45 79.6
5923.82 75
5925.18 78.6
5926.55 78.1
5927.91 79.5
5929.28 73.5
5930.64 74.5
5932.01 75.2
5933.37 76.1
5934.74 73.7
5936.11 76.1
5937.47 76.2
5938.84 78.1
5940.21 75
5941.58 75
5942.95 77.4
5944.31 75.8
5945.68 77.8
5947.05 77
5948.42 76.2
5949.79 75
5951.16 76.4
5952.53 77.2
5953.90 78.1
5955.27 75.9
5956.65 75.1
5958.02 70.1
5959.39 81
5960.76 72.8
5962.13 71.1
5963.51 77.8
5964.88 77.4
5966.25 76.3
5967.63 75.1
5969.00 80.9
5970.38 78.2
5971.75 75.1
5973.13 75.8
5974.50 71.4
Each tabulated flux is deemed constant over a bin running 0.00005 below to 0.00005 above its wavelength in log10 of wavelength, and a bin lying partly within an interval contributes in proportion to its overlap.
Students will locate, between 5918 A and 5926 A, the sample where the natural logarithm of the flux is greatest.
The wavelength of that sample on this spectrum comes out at 5921.09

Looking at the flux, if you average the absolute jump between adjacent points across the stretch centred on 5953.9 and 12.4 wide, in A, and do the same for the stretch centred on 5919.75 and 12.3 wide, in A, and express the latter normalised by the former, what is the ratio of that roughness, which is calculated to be 0.81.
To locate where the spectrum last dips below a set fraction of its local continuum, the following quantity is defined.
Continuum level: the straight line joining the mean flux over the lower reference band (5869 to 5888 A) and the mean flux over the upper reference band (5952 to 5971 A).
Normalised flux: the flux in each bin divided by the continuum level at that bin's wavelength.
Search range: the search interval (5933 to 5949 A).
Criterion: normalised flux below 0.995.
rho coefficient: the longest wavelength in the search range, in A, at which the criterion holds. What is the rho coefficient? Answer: 5944.31 A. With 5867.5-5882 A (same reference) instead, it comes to 5881.68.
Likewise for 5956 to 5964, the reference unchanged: 5962.13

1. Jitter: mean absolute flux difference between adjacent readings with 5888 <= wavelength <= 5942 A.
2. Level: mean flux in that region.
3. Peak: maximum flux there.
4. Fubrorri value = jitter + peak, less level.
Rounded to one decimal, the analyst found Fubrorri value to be 9.6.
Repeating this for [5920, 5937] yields 6.3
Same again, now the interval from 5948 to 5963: 9.0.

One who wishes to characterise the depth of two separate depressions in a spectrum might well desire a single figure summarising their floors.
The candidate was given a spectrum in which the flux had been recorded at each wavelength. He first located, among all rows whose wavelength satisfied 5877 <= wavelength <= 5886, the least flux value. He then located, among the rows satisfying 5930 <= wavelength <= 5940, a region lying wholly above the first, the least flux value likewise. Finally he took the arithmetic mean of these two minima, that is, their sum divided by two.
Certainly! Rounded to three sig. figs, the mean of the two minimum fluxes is 73.7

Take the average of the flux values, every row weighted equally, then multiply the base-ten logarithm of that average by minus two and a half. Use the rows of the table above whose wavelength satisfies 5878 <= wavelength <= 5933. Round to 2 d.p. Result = -4.69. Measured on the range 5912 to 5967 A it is -4.71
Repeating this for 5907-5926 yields -4.71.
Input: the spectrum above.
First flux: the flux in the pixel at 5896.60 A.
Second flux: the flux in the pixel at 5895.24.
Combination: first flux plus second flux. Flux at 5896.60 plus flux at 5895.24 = 126.1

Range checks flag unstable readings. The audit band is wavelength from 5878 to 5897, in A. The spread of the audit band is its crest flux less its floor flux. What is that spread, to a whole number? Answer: 23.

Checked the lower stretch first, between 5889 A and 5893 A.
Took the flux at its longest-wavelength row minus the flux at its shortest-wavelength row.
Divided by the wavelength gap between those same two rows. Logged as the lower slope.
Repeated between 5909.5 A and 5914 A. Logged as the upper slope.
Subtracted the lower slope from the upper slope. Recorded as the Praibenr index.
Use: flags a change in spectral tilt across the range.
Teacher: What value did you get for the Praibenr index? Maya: -5.7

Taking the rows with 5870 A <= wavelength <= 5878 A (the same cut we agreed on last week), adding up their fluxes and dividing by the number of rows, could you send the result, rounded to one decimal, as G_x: 78.8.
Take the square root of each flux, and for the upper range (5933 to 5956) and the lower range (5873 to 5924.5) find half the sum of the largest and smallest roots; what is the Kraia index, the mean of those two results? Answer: 8.455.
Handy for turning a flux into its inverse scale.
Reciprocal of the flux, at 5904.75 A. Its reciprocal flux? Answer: 0.0124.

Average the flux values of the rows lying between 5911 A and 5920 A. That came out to 76.6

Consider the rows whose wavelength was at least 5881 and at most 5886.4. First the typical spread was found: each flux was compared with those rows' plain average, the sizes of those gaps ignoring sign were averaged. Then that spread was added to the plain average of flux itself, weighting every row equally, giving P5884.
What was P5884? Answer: 77.9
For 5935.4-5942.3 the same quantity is 76.9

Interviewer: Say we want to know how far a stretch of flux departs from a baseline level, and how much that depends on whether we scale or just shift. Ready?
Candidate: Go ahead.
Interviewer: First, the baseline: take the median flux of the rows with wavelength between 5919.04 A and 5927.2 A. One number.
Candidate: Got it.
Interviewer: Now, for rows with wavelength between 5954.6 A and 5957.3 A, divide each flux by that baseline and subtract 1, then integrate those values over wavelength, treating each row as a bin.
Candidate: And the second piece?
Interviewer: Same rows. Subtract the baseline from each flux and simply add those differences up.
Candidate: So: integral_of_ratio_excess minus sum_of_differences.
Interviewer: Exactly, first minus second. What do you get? 5.6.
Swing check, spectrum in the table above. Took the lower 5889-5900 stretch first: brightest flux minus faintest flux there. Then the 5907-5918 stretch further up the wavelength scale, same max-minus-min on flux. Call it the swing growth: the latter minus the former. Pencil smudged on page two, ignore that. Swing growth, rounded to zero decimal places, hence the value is -16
